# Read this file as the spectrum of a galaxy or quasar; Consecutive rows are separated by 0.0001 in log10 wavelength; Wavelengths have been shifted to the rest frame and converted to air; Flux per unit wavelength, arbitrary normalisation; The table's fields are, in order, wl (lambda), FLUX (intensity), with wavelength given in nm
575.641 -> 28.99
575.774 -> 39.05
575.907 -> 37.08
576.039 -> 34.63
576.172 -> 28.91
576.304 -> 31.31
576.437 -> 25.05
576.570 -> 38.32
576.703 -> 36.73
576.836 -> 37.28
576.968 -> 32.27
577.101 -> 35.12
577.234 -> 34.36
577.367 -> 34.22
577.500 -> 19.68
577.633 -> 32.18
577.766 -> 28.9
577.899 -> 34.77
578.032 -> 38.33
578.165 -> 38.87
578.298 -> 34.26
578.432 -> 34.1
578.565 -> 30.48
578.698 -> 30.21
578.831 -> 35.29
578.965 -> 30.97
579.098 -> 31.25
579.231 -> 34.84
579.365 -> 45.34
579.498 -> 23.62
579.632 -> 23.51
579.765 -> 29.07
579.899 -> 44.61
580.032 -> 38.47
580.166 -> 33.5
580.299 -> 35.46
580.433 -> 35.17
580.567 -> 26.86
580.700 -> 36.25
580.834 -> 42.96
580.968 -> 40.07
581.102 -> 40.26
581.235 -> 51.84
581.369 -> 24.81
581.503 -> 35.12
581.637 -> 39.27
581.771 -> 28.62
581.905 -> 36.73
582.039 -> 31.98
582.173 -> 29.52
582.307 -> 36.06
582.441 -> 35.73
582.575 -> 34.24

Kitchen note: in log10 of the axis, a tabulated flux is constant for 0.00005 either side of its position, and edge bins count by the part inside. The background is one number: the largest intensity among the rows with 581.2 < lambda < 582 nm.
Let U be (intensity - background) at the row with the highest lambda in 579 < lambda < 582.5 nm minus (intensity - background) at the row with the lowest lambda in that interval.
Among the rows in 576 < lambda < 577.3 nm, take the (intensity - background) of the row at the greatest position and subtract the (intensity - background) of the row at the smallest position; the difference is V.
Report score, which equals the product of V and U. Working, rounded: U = 4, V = 0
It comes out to -1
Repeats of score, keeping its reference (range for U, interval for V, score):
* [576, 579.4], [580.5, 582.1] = 55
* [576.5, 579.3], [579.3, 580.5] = 35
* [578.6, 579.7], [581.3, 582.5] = -73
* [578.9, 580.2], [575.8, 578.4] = -7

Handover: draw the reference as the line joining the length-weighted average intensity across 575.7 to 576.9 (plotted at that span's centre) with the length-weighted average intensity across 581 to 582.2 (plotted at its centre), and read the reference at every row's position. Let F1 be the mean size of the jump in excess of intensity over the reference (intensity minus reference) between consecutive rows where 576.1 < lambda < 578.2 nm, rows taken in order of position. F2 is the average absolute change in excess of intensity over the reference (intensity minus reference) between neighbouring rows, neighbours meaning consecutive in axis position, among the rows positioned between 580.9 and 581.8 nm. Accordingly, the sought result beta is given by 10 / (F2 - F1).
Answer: 2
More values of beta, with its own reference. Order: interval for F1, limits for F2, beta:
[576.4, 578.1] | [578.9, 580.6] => 8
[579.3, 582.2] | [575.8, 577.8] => -4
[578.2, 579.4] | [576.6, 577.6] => 20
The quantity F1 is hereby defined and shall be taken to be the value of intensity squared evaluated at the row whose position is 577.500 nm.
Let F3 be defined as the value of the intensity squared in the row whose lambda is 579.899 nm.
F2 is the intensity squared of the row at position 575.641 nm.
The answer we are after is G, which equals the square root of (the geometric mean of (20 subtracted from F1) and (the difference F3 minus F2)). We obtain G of 25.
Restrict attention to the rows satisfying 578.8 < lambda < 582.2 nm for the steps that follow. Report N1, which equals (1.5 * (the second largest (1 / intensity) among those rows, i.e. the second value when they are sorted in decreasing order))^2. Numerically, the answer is 0.0040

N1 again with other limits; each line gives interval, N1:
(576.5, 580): 0.0041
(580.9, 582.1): 0.0027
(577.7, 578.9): 0.0025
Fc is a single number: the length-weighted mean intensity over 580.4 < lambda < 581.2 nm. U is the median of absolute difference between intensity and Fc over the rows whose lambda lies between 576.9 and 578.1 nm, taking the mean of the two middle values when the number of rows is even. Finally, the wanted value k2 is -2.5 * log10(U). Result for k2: -1.3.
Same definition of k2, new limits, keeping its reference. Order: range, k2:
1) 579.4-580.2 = -2.2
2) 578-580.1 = -2.0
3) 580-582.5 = -1.0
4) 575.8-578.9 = -1.3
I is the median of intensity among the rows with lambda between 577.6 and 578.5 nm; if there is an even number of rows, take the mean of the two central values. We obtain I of 34.3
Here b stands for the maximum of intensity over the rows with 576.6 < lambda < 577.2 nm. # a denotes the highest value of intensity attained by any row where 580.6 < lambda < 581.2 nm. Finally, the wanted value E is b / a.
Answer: 0.87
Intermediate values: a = 42.96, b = 37.28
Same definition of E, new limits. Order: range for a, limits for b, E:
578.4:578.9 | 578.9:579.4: 1.28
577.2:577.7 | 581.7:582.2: 1.07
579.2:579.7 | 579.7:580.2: 0.98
